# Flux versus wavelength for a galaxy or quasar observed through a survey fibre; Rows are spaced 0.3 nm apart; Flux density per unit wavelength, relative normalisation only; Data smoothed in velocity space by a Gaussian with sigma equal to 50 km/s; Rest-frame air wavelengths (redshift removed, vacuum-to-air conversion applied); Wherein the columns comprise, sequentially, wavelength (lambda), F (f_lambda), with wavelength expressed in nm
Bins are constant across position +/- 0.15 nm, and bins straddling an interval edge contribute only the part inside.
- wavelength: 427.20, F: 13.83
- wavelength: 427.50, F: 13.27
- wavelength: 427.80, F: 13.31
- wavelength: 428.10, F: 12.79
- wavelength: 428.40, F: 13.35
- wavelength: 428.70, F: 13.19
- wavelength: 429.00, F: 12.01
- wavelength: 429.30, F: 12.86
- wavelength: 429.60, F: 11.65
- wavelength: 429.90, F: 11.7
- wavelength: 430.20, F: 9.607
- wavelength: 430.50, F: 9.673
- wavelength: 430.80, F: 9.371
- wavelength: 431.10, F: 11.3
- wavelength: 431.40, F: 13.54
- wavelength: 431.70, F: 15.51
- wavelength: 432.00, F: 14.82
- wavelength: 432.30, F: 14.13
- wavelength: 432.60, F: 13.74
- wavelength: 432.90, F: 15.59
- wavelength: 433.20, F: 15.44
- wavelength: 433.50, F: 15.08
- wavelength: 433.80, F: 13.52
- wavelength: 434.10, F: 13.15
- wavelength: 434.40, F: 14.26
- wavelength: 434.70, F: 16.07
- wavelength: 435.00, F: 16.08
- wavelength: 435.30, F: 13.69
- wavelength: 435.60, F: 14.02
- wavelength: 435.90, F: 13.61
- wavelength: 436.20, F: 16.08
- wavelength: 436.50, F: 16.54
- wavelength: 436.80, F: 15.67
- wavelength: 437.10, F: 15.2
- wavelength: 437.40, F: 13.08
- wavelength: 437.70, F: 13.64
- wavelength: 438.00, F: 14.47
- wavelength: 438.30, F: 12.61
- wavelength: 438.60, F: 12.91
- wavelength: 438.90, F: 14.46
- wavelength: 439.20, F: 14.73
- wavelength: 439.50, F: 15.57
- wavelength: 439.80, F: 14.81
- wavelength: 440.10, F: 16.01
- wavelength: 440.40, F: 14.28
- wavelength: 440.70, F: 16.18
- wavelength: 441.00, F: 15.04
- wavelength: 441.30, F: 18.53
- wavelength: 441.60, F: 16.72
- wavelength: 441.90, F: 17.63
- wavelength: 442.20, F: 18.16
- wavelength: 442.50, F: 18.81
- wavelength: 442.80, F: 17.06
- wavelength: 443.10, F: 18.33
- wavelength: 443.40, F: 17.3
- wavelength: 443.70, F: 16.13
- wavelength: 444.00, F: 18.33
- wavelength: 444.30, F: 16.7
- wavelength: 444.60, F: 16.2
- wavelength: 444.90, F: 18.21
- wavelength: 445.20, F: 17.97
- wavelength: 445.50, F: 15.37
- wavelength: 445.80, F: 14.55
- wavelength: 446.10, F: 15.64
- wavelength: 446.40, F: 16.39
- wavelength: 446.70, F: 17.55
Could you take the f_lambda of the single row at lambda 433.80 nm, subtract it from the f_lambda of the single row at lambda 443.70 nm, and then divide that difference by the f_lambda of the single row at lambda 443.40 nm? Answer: 0.15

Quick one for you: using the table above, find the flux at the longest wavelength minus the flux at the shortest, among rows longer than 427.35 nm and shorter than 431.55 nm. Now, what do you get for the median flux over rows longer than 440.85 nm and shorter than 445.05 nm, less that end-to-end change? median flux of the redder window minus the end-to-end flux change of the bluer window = 17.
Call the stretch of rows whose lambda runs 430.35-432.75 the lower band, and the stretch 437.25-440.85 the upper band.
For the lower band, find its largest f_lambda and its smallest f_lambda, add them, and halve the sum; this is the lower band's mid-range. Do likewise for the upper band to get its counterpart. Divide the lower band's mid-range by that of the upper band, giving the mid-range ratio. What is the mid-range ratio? 0.86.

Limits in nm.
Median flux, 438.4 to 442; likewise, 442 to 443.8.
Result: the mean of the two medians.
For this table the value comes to 16.5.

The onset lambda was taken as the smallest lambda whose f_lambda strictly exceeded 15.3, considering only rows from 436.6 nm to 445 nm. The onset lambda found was 436.80 nm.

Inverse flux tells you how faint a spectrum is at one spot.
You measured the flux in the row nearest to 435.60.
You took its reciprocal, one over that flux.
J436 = 0.0713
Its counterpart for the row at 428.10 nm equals 0.0782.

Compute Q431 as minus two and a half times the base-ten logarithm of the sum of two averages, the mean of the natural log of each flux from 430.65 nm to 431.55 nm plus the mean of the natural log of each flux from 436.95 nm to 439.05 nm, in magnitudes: -1.76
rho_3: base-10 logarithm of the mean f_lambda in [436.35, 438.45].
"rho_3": 1.16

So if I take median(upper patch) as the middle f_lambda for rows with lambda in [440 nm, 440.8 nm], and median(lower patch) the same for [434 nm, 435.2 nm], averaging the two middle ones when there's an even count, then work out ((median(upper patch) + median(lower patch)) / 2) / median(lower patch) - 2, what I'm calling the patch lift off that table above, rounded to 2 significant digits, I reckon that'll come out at -0.97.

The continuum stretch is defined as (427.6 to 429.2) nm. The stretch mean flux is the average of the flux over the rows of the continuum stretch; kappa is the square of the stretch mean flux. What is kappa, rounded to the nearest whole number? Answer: 167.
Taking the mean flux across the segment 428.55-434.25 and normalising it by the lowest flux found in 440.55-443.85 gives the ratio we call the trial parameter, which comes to 0.86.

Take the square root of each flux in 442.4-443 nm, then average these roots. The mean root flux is 4.23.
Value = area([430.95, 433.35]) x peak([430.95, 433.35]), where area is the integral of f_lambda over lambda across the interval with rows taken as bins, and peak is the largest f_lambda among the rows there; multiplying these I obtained 534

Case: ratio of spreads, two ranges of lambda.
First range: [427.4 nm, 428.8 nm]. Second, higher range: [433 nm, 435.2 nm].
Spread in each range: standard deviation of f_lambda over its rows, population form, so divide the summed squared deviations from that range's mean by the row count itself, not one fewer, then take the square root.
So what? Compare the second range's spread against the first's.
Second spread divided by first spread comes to 5.4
